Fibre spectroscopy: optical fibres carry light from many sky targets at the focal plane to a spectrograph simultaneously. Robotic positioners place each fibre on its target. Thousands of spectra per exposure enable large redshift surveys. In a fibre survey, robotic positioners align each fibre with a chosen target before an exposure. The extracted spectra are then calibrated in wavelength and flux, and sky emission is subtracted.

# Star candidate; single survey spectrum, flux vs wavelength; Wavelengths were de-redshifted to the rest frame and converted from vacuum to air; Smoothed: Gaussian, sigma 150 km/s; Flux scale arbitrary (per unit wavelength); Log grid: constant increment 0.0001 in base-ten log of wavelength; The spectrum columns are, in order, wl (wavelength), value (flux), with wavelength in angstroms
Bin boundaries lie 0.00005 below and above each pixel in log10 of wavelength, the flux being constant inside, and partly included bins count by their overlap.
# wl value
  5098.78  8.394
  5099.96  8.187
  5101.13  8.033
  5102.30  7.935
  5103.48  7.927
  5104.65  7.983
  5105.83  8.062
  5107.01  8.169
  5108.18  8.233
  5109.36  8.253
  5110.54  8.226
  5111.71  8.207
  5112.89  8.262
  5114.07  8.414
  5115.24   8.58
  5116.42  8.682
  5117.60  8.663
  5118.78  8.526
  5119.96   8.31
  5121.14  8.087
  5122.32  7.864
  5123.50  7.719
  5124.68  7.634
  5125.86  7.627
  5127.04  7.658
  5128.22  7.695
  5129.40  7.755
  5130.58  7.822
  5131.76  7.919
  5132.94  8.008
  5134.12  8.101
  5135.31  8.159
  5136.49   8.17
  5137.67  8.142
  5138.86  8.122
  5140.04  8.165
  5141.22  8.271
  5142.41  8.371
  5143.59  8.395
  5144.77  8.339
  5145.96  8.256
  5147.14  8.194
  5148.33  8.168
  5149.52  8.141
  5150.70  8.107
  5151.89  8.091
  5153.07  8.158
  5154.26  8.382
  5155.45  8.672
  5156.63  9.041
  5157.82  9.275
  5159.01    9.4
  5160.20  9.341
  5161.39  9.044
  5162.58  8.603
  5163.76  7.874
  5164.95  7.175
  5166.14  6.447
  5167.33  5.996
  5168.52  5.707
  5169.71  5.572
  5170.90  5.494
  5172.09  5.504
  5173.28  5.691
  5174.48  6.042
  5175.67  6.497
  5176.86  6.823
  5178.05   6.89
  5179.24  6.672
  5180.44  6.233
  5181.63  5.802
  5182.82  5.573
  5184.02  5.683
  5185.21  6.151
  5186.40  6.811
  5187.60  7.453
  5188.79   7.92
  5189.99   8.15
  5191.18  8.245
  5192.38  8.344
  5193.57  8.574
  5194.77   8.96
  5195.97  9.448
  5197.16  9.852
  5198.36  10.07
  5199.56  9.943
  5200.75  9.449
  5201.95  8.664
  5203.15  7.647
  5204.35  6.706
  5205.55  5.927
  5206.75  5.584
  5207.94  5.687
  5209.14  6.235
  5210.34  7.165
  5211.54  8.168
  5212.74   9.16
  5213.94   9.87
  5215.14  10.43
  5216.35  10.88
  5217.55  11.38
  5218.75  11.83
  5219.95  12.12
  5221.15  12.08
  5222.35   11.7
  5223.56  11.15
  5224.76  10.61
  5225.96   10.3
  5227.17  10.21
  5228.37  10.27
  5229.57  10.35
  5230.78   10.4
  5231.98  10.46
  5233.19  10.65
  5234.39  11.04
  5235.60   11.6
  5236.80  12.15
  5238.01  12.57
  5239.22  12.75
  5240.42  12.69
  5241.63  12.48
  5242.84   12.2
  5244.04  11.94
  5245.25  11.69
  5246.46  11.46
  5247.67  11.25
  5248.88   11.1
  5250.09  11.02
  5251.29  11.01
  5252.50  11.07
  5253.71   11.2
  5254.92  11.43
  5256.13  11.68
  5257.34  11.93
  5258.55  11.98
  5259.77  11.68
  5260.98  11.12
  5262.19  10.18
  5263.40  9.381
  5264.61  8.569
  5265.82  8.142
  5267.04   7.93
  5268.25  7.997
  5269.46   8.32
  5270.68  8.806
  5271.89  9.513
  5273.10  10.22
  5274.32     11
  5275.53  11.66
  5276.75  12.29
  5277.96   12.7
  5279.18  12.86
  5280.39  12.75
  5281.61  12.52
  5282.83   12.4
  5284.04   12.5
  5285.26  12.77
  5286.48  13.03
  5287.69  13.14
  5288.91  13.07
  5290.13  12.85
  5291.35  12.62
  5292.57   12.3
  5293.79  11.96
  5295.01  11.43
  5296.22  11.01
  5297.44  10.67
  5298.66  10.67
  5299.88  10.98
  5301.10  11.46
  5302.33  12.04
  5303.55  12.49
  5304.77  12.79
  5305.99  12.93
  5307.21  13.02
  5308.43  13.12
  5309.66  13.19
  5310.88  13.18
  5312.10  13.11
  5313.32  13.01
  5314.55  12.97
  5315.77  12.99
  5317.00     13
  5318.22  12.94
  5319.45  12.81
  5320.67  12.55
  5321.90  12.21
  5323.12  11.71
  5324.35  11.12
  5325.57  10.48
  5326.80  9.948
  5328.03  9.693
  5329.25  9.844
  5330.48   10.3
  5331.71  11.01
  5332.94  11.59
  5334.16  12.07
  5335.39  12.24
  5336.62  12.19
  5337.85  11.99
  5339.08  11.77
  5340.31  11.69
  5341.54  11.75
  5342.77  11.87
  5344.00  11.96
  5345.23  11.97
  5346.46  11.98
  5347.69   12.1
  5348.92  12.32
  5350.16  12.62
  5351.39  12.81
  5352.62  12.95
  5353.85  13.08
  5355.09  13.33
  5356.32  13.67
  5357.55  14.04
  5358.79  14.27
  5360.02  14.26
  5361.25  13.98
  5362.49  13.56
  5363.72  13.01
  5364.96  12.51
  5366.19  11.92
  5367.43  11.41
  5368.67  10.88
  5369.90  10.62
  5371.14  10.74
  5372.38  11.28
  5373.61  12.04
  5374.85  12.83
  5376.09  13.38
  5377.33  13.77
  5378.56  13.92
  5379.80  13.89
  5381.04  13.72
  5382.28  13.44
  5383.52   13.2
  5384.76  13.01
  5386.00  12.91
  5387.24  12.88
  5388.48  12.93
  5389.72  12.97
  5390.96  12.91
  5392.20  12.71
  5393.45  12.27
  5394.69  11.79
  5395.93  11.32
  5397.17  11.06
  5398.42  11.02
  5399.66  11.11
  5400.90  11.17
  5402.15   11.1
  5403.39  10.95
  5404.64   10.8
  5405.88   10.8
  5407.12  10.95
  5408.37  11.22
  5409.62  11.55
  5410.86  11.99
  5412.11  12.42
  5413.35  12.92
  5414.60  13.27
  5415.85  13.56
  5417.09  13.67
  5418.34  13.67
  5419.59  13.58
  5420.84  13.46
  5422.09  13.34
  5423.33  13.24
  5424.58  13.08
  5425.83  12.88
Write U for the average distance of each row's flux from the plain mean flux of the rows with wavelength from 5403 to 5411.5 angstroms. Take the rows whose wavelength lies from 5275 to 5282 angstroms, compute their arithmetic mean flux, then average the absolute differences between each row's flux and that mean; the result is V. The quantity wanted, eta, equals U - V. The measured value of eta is 0.0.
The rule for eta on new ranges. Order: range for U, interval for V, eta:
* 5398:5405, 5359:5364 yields -0.3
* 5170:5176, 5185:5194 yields -0.3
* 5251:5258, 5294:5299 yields 0.0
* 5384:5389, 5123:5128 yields 0.0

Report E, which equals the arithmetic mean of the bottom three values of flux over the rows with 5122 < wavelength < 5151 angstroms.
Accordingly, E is 7.6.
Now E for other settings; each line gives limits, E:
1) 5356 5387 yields 10.7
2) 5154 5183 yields 5.5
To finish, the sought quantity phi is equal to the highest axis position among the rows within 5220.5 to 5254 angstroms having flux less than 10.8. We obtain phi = 5233.19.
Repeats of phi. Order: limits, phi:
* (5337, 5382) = 5371.14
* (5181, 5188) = 5187.60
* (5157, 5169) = 5168.52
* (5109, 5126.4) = 5125.86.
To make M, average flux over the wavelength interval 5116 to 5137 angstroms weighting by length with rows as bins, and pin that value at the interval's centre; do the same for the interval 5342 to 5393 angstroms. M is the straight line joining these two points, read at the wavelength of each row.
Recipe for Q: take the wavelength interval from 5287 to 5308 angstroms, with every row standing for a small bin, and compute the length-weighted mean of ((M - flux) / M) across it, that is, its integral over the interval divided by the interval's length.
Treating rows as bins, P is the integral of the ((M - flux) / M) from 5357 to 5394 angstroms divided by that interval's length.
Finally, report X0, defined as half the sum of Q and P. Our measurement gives -0.028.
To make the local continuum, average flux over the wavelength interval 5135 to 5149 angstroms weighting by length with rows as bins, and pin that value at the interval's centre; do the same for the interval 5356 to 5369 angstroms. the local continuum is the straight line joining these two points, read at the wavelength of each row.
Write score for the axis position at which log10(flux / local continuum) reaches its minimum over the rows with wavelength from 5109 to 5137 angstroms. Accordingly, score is 5125.86 angstroms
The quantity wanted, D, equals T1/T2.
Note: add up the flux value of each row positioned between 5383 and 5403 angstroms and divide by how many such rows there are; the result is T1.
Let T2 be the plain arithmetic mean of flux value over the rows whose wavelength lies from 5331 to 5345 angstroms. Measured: 1.03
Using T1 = 12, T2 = 11.8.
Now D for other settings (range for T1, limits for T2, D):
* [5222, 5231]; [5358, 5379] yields 0.84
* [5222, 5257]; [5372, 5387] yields 0.86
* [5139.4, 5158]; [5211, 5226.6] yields 0.78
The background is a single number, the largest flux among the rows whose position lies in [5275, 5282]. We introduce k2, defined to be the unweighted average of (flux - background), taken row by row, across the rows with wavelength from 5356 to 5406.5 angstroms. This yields -0.4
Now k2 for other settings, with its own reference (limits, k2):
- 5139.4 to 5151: -4.6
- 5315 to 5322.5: -0.1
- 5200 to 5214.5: -5.3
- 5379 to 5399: -0.2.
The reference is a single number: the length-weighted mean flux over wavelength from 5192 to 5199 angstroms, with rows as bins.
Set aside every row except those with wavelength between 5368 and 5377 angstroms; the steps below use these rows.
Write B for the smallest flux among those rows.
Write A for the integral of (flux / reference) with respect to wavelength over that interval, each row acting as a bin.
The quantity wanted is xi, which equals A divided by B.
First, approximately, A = 11.4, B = 10.62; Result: 1.08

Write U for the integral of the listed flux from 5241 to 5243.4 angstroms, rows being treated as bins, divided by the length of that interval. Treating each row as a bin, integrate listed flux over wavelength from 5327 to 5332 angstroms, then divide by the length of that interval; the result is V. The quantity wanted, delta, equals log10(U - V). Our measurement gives 0.34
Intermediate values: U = 12.3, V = 10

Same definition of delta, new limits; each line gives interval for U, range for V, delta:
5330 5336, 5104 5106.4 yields 0.54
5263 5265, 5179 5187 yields 0.46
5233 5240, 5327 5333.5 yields 0.16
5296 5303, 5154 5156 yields 0.42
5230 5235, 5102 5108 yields 0.41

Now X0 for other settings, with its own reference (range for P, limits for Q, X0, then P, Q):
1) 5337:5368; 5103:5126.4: -0.033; -0.02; -0.051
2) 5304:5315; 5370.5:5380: -0.051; -0.12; 0.019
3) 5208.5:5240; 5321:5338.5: 0.002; -0.07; 0.069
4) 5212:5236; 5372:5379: -0.042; -0.09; 0.002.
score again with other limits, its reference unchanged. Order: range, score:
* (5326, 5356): 5328.03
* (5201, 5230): 5206.75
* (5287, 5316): 5298.66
